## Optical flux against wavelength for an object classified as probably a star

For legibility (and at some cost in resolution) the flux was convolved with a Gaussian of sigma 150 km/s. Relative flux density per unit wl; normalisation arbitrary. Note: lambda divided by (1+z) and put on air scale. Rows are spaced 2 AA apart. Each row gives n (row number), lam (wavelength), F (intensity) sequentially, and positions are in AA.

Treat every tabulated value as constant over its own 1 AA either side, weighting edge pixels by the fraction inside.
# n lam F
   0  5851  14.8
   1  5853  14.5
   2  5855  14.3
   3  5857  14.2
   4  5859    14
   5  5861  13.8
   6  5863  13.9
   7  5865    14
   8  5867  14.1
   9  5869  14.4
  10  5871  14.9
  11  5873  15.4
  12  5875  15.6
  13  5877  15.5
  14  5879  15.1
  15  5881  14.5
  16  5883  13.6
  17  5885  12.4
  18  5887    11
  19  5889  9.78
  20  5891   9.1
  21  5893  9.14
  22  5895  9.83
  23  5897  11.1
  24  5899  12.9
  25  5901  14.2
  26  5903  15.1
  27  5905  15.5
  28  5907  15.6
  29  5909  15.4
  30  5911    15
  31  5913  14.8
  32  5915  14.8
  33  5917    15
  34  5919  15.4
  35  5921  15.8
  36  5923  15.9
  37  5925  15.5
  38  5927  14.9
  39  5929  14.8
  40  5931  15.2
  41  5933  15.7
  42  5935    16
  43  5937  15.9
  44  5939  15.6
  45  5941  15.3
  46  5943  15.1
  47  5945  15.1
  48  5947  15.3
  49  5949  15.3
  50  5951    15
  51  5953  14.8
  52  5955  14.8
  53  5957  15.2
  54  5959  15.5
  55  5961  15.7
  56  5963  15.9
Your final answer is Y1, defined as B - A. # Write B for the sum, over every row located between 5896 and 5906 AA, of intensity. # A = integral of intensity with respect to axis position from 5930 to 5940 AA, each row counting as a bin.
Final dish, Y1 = -88.0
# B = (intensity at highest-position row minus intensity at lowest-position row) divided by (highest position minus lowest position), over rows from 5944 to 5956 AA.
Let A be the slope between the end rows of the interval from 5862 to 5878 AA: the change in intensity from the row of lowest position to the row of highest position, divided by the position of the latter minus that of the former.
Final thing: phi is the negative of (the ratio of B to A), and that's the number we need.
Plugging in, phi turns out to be 0.3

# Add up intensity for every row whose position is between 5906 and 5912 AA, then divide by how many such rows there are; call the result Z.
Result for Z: 15.3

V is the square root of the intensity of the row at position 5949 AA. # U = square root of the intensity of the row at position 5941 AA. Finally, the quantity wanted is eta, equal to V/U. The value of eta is 1.00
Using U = 3.91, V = 3.91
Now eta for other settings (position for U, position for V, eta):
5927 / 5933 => 1.03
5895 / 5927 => 1.23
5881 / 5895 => 0.82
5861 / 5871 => 1.04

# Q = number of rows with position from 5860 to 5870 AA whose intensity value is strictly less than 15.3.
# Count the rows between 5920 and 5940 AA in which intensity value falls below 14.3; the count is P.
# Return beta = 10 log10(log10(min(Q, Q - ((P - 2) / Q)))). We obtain -1.6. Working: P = 0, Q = 5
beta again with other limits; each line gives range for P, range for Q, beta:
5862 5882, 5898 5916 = -1.2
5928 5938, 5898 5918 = -0.7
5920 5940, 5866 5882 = -1.6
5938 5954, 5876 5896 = -0.2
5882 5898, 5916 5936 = -4.0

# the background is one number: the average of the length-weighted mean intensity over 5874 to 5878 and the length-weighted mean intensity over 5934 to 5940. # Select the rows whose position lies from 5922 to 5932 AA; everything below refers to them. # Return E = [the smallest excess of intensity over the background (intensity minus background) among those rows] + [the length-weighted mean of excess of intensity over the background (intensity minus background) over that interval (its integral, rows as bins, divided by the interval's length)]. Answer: -1.3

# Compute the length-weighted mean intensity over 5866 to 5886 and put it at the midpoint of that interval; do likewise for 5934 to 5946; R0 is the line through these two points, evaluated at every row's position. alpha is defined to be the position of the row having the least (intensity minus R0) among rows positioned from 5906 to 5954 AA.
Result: 5953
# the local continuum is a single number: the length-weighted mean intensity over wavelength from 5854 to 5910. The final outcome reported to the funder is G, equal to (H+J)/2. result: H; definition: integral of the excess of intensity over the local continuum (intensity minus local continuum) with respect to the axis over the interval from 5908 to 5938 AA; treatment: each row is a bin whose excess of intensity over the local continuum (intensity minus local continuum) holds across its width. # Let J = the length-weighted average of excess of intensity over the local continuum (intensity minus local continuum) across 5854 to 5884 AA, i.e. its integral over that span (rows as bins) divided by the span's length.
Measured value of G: 28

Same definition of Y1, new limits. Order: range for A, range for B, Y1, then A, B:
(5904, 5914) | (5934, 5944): -74.7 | 153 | 77.9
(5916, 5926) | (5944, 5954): -79.7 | 155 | 75.5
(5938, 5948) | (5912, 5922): -77.0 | 153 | 75.8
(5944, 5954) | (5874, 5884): -76.7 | 151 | 74.3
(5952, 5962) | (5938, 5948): -75.6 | 152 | 76.4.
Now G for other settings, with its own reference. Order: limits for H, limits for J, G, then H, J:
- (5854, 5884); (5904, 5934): 15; 29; 1.8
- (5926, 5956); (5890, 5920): 26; 52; 0.0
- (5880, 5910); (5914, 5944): -13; -27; 1.9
